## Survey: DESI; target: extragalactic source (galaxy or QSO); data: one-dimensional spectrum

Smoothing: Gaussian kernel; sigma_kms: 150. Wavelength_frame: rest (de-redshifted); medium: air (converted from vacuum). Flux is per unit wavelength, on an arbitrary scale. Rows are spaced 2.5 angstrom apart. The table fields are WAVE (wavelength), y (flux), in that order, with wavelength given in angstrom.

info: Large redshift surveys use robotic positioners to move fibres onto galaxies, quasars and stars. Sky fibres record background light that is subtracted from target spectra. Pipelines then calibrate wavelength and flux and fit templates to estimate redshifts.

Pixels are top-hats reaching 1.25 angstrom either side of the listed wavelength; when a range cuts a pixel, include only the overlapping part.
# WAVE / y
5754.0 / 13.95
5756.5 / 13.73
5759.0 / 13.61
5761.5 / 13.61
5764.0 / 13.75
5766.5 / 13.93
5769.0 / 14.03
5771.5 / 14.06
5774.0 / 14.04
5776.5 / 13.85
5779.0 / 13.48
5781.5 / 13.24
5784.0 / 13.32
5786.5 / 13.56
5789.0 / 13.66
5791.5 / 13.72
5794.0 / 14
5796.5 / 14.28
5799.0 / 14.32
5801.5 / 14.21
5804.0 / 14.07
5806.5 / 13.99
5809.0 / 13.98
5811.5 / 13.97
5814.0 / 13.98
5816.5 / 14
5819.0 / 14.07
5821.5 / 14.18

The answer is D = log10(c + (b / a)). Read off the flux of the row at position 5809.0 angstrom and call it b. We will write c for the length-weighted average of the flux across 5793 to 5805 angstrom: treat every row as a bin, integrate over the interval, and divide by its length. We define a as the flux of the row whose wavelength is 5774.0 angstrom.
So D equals 1.18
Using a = 14.04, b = 13.98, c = 14.2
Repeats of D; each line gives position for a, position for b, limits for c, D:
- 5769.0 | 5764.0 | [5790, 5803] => 1.18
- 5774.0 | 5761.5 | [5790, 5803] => 1.18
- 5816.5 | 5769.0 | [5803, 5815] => 1.18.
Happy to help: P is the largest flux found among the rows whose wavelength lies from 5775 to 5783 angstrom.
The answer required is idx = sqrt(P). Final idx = 3.72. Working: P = 13.85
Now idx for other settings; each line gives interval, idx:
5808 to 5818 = 3.74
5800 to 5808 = 3.77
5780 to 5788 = 3.68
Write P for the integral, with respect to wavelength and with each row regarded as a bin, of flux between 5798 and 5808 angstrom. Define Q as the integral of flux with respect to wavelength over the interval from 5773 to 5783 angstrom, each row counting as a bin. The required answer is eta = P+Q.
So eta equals 278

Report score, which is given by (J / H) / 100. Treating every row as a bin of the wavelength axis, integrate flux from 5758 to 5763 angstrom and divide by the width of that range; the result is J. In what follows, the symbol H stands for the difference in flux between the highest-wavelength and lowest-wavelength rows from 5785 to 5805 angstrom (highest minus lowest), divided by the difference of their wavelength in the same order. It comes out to 5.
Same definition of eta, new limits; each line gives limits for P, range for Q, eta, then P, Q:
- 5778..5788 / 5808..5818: 274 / 134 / 140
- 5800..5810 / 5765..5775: 281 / 141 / 140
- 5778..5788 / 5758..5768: 271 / 134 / 137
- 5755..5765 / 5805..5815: 277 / 137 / 140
